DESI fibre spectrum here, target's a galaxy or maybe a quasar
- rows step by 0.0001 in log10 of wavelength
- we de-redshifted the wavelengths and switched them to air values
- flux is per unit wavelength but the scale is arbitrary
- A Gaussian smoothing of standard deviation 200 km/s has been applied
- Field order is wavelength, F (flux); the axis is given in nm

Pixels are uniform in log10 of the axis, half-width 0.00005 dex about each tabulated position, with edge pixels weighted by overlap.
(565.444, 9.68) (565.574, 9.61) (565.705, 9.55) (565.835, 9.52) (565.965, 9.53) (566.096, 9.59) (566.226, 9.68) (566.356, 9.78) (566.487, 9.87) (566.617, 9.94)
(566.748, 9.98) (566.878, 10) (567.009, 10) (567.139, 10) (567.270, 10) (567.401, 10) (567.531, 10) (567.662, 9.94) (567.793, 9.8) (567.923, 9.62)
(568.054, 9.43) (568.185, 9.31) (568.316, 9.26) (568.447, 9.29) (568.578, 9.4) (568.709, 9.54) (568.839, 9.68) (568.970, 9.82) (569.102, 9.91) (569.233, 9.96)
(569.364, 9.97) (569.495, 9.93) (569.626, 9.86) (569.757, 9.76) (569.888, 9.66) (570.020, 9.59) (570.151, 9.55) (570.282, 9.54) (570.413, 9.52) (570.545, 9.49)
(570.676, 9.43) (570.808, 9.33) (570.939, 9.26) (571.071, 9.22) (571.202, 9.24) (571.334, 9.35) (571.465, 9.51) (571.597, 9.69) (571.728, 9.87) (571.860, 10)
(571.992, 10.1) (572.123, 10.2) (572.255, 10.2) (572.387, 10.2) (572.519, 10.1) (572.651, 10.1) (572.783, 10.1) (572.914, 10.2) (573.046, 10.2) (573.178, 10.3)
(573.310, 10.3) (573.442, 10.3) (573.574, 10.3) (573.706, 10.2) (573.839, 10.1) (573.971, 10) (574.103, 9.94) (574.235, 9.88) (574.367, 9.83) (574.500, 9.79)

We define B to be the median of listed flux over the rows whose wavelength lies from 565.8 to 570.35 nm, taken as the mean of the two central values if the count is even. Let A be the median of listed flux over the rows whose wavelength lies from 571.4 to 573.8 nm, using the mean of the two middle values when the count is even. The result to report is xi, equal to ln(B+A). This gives 2.995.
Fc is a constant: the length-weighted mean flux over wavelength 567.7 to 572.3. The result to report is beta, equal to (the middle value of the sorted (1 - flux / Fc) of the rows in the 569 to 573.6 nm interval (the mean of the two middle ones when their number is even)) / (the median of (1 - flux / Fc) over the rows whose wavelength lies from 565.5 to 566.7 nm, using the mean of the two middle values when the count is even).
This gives -10.2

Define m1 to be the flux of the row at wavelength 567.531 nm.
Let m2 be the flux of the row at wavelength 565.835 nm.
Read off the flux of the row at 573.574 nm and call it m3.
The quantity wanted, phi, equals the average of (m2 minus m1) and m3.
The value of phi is 4.91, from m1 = 10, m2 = 9.52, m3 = 10.3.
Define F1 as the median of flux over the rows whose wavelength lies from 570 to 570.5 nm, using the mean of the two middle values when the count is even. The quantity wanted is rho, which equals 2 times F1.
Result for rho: 19.1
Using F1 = 9.5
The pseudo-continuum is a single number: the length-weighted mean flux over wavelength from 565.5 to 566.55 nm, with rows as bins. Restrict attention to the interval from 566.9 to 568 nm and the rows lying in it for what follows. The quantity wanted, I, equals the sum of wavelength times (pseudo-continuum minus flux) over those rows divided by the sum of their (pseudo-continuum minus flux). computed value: 567.36 nm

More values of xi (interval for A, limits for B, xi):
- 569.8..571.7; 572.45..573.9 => 2.981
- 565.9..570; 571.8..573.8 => 2.997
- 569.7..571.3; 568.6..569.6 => 2.966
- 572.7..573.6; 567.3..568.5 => 2.992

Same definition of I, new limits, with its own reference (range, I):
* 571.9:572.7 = 572.31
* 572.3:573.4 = 572.88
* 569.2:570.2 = 569.38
